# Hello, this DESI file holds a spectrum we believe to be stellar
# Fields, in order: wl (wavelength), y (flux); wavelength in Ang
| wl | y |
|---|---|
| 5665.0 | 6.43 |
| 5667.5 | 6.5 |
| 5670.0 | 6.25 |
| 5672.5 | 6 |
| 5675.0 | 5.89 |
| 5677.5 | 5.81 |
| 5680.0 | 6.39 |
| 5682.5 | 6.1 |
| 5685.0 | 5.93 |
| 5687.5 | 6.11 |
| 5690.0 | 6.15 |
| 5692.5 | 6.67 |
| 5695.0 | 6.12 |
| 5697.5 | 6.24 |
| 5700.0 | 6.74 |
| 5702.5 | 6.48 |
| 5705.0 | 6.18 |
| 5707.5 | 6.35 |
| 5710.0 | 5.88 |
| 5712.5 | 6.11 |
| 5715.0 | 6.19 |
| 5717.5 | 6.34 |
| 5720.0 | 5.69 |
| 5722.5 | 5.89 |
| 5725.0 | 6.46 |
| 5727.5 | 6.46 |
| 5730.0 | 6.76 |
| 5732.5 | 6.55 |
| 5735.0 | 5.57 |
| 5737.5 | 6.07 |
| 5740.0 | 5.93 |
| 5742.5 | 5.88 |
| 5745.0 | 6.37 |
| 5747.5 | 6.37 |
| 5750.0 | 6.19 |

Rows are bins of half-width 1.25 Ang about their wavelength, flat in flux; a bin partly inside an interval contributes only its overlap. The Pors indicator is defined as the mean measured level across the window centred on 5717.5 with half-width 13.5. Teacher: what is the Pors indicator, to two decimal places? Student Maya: 6.21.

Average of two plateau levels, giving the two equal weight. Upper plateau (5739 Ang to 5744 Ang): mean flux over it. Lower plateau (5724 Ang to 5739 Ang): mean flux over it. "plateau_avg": 6.11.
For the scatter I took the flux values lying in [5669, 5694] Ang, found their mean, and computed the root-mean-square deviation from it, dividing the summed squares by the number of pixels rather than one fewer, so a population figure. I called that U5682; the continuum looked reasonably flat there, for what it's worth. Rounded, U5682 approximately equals 0.24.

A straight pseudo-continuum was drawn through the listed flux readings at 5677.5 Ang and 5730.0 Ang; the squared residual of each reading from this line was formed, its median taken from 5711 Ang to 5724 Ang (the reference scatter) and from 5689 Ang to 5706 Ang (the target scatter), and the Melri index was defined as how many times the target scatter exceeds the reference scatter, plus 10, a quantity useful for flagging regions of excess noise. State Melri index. 10.15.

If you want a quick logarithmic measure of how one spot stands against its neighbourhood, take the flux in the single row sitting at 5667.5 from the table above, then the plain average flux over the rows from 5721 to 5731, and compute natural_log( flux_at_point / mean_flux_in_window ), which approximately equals 0.02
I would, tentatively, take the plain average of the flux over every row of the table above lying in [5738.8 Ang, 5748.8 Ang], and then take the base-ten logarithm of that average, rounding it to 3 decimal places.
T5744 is 0.788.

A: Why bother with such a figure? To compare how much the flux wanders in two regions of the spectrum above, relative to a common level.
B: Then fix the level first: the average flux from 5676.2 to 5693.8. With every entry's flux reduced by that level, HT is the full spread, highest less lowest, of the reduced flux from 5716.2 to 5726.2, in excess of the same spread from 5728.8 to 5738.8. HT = -0.42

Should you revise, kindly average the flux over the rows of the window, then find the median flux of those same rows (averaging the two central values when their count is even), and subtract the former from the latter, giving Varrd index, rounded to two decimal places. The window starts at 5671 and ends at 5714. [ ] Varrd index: -0.07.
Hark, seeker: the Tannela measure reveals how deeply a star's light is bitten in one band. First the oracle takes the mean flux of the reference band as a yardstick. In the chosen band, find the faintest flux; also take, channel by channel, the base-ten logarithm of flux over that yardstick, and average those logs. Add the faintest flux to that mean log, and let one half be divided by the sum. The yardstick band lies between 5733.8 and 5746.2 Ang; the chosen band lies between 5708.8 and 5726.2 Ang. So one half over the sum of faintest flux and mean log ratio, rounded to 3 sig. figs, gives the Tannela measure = 0.0878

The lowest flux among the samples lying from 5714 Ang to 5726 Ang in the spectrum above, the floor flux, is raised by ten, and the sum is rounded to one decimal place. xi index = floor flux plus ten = 15.7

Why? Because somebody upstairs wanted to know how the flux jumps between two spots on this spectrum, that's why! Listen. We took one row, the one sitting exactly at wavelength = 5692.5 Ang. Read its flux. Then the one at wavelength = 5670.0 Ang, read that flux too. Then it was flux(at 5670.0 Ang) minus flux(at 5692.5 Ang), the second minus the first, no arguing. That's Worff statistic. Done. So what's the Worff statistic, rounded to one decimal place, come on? -0.4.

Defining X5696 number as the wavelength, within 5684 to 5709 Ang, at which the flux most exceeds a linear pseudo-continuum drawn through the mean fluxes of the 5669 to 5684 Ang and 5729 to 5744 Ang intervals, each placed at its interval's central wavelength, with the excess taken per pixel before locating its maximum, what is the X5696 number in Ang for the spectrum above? 5700.0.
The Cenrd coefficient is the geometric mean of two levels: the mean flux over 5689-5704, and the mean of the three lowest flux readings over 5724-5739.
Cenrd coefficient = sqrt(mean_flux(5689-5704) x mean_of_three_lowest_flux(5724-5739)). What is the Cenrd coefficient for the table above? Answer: 6.21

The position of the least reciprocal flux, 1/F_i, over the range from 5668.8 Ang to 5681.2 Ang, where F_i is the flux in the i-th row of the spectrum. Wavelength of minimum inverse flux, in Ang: 5680.0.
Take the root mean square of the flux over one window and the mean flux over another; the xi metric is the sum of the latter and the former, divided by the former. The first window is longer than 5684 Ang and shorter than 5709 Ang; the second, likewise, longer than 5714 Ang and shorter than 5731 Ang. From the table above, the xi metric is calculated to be 1.99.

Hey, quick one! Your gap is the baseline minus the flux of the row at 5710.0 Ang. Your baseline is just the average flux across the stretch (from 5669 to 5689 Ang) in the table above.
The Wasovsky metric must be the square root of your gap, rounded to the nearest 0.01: 0.42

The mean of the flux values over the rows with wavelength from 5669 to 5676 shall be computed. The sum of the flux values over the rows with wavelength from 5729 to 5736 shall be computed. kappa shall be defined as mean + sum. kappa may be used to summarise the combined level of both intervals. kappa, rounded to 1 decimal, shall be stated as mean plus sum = 24.9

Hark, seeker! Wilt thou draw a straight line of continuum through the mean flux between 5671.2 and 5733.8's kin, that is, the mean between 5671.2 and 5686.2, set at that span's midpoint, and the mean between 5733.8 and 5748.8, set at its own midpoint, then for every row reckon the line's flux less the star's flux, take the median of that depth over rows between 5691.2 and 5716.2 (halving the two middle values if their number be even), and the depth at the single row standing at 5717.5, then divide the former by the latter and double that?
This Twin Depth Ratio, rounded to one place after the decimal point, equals 1.2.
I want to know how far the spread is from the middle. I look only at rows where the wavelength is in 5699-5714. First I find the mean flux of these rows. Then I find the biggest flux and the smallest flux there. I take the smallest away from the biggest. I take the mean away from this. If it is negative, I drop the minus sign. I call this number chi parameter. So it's 5.4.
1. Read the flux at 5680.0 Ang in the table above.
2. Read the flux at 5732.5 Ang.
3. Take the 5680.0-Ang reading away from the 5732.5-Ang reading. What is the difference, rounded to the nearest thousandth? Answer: 0.160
